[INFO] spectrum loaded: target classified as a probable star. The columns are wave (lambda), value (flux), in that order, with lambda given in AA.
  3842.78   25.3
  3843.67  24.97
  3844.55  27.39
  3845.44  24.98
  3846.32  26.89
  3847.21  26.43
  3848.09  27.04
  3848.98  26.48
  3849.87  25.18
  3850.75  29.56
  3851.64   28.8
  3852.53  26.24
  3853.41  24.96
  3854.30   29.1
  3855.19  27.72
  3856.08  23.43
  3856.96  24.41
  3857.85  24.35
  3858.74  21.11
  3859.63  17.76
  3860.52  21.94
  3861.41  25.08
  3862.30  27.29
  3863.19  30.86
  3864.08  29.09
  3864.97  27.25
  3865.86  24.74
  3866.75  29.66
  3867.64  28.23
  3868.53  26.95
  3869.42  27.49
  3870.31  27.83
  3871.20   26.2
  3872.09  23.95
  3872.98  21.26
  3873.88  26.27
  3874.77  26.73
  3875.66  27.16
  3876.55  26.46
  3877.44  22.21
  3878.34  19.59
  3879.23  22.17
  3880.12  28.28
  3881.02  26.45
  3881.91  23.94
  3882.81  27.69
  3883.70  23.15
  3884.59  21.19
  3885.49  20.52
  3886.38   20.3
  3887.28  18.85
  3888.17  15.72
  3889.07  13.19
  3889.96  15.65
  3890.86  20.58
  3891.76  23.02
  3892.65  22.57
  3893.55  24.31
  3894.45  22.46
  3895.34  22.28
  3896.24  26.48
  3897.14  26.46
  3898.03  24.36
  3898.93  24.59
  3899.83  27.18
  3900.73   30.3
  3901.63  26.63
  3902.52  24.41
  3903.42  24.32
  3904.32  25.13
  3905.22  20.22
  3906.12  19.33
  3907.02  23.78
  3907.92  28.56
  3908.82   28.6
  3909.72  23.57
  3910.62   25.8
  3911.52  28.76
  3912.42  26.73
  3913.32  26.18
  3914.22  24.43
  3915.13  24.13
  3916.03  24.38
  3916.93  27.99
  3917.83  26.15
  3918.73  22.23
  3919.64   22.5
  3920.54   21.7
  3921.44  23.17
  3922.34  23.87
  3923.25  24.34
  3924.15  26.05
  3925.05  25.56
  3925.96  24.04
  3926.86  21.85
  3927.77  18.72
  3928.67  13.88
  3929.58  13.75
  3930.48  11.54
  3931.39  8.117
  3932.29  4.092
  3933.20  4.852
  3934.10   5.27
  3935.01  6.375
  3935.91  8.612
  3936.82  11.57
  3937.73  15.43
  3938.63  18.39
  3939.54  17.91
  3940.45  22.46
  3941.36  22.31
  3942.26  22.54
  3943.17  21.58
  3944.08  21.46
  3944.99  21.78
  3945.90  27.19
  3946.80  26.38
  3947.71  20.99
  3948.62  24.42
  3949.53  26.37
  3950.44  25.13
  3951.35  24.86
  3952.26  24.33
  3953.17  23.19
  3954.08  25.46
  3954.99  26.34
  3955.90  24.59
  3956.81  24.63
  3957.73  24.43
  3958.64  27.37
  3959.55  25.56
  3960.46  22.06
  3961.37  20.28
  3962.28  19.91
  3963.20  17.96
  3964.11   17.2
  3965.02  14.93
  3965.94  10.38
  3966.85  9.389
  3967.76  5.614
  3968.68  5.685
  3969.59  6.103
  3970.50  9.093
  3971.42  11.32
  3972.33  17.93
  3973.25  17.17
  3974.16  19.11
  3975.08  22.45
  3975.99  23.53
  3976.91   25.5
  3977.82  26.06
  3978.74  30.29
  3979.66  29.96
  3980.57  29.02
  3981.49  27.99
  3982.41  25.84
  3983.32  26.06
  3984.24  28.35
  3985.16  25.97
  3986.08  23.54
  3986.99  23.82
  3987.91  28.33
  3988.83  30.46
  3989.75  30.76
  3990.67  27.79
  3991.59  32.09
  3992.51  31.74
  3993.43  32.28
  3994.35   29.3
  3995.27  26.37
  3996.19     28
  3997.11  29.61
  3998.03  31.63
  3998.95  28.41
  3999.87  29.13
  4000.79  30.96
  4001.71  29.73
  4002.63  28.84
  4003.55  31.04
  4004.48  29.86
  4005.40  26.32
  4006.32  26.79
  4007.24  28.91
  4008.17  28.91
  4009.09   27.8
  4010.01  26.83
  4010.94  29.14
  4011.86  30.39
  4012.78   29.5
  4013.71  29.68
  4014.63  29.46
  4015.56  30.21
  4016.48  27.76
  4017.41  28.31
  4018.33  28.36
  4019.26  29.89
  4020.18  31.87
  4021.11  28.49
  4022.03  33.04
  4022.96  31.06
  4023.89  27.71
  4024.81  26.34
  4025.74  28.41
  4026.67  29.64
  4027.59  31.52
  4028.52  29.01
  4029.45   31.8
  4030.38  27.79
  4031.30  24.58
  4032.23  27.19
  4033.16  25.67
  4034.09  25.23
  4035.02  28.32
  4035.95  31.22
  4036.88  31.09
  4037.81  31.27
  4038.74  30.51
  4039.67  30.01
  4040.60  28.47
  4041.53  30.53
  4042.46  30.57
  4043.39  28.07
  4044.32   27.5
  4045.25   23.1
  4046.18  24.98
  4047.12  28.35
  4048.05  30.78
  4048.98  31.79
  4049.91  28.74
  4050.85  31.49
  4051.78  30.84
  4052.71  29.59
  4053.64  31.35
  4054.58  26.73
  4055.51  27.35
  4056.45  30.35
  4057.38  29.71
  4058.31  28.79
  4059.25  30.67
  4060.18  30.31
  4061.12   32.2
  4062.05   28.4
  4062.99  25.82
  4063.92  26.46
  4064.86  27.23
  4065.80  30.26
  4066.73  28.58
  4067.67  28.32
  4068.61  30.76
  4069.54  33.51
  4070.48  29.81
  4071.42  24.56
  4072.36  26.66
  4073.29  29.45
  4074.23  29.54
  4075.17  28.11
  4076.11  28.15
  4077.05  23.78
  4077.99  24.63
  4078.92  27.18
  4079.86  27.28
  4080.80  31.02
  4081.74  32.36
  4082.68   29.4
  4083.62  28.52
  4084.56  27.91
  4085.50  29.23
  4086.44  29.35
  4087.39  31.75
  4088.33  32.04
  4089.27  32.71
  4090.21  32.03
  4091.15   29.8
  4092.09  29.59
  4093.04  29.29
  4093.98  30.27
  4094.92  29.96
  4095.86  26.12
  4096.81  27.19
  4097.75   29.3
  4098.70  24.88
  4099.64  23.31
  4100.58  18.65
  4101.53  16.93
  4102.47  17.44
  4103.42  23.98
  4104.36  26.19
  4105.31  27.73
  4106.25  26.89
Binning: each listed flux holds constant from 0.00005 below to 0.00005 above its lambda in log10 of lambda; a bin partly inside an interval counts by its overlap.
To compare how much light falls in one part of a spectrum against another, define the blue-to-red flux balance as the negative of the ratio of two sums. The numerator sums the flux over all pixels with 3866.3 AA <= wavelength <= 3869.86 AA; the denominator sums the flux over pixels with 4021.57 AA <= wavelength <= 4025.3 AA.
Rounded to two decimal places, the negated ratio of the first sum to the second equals -0.95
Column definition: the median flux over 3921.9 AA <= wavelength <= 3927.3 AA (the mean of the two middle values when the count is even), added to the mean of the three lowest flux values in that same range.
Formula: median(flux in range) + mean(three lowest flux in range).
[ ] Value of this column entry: 47.4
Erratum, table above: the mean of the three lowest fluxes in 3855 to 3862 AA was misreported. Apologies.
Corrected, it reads 20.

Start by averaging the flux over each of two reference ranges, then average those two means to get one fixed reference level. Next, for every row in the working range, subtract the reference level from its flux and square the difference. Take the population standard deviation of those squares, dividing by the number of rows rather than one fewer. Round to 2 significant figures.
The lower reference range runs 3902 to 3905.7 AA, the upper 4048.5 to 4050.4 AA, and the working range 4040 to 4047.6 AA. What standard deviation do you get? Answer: 5.7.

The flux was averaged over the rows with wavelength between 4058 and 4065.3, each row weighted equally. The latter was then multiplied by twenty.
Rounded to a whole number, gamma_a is 575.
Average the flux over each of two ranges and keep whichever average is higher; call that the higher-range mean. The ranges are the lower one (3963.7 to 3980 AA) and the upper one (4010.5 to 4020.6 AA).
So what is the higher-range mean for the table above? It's 29.5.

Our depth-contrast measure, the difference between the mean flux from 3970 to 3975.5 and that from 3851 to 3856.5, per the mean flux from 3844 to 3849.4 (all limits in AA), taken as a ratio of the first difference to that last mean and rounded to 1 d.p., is -0.4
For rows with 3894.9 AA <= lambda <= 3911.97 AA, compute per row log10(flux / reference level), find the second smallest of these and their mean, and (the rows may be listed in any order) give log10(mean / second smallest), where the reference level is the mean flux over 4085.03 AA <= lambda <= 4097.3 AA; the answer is -0.4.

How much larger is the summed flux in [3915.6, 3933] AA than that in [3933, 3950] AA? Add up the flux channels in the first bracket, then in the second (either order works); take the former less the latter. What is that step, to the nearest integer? 38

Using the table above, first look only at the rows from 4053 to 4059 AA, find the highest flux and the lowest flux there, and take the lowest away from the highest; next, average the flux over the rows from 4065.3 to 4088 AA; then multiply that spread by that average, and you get 133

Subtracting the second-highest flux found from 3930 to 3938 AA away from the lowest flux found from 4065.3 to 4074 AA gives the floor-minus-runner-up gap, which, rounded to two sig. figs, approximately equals 13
